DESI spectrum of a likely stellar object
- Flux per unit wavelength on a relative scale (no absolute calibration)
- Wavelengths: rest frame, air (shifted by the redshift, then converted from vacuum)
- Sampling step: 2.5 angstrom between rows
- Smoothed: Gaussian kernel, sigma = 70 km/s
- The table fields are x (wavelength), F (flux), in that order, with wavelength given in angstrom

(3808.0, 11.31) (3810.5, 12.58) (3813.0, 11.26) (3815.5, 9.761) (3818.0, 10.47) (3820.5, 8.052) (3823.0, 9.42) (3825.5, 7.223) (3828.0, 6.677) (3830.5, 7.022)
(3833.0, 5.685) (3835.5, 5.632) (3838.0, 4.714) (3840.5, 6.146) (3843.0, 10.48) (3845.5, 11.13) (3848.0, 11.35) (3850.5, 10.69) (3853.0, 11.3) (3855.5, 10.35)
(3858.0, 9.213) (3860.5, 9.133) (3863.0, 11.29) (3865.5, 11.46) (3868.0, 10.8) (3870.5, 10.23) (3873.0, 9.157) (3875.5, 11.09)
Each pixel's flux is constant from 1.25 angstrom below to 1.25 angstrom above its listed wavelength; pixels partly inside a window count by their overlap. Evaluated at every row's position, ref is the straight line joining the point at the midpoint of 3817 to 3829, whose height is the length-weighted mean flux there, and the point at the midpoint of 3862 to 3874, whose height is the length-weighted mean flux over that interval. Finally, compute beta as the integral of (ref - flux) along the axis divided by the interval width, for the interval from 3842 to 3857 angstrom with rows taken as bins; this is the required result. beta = -1.2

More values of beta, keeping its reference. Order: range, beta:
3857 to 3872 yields 0.1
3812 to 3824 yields -1.7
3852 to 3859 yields -0.3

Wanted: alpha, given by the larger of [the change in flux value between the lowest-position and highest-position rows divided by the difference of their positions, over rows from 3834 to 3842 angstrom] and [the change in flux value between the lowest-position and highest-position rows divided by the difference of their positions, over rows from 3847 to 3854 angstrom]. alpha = 0.10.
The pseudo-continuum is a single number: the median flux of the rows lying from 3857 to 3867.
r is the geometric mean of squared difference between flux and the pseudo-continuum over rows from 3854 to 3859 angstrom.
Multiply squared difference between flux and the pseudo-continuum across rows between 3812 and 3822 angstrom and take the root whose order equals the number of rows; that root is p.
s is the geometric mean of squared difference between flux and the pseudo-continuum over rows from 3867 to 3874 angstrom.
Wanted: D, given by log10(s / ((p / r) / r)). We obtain -2.9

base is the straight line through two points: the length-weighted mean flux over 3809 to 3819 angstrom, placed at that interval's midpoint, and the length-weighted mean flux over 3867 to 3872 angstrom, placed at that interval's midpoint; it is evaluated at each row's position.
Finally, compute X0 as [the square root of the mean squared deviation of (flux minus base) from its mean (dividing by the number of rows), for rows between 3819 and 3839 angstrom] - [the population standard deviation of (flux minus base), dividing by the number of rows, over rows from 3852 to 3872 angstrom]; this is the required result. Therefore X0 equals 0.47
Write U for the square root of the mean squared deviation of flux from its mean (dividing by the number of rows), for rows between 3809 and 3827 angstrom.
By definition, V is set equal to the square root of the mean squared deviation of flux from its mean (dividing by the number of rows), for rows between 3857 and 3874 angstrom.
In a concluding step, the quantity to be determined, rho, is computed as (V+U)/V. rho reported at 2.8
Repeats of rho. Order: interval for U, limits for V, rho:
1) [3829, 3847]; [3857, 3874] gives 3.5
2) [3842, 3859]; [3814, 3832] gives 1.5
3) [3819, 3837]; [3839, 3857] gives 1.7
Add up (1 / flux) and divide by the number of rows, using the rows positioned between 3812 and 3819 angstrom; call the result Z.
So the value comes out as 0.096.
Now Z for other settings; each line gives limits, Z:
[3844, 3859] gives 0.094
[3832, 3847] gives 0.152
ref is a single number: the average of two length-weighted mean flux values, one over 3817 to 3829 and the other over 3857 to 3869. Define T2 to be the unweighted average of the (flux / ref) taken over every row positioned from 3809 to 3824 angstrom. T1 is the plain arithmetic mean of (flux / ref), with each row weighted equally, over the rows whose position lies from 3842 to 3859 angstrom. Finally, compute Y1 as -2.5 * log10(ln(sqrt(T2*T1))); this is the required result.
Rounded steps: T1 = 1.14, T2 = 1.09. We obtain 2.41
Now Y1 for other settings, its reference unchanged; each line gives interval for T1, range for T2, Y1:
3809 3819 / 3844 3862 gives 2.18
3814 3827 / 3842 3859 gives 3.44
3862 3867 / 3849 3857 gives 1.95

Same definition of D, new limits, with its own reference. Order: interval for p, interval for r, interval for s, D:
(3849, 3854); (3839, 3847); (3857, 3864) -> 0.3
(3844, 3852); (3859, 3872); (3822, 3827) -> -0.8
